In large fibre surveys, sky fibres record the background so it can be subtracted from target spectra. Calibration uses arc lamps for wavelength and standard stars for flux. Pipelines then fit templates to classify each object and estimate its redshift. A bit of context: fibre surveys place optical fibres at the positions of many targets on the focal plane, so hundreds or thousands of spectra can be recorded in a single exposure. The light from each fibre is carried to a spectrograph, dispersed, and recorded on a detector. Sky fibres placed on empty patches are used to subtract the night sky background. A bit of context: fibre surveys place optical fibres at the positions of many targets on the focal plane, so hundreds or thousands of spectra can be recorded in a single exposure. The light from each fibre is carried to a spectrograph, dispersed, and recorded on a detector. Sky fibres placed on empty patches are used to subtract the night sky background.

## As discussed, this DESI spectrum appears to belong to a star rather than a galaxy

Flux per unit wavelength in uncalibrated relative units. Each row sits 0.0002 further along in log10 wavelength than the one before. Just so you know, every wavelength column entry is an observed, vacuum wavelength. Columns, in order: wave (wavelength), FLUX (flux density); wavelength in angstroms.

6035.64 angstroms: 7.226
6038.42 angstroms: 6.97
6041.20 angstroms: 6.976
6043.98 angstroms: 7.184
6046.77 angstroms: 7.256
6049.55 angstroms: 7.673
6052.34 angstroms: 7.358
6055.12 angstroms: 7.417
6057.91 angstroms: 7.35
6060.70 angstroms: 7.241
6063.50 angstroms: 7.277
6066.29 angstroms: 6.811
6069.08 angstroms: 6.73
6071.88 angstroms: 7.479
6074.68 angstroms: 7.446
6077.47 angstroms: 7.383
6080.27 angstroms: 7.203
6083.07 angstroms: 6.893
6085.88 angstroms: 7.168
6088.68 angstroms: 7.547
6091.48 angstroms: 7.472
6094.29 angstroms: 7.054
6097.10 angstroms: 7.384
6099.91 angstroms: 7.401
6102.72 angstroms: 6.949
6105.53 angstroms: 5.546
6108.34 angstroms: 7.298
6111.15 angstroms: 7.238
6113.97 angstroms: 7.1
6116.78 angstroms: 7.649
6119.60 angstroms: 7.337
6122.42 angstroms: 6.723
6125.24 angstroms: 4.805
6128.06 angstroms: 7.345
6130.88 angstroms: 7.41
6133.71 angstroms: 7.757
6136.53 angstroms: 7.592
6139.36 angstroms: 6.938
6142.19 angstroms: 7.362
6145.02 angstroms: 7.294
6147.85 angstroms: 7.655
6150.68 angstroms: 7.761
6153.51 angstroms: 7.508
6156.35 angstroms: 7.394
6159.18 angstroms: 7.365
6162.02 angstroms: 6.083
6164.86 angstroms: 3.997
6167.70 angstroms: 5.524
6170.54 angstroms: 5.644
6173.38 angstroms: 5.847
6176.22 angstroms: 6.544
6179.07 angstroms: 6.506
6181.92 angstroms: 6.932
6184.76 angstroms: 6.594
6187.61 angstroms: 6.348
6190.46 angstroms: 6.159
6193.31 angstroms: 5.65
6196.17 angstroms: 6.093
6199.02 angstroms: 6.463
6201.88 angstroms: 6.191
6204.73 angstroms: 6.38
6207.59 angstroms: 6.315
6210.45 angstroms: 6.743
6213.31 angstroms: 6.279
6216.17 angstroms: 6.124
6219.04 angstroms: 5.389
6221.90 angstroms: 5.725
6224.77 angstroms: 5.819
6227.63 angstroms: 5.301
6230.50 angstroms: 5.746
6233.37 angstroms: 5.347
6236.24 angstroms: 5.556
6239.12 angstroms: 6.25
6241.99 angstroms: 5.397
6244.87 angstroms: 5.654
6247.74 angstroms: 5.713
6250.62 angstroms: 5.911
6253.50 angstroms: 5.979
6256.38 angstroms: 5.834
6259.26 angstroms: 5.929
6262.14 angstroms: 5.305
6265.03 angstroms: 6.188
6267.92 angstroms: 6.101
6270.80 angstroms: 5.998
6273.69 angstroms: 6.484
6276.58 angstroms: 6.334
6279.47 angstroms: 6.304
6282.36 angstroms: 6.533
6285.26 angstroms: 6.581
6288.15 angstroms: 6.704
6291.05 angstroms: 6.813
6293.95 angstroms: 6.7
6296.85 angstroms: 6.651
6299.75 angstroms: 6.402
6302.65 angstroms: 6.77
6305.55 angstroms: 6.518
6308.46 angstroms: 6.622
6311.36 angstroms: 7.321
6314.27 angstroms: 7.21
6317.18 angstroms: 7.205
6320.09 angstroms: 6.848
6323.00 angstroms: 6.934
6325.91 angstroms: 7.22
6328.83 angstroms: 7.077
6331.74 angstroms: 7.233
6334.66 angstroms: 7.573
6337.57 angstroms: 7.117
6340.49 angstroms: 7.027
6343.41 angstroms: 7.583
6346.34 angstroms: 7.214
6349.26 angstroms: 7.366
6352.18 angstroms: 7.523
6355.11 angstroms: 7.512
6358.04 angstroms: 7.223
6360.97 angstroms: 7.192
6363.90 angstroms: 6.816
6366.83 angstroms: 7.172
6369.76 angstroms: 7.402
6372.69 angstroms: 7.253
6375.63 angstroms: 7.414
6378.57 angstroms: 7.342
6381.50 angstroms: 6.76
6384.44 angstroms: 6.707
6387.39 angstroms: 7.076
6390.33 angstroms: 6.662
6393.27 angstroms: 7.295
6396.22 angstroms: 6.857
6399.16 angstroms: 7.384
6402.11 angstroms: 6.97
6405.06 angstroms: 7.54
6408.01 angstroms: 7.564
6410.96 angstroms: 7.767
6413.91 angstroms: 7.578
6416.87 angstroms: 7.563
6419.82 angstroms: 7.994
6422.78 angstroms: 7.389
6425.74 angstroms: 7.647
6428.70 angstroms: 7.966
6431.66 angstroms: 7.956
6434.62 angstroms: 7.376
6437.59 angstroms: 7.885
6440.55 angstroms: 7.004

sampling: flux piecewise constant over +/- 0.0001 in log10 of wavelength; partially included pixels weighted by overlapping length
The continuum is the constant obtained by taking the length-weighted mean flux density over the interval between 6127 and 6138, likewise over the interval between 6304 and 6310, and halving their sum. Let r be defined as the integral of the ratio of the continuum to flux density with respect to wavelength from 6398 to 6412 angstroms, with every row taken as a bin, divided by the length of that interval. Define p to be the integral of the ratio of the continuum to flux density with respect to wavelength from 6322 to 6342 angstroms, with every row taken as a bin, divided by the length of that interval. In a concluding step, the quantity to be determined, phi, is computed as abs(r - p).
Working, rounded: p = 0.98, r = 0.95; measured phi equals 0.034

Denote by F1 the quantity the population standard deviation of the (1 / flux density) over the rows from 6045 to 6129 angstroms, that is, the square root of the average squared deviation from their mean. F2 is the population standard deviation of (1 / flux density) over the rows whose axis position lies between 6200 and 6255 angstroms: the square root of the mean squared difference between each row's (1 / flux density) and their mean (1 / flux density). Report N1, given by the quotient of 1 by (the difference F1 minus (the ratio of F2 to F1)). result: -1.37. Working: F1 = 0.015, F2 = 0.0113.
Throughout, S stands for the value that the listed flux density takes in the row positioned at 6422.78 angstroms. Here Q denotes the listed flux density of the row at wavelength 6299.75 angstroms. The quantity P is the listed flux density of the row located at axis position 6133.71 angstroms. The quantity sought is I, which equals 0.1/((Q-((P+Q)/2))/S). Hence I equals -1.1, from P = 7.757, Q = 6.402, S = 7.389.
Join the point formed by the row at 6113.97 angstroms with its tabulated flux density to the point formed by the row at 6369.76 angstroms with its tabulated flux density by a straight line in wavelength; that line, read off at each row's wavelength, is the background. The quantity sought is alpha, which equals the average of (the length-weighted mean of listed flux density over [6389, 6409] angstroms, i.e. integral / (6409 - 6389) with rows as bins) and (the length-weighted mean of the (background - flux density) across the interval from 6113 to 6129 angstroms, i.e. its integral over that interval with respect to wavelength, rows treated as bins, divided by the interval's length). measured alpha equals 3.74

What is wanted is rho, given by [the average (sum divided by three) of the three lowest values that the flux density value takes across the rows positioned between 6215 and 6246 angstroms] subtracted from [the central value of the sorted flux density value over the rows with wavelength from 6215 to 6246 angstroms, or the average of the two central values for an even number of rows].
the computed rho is 0.31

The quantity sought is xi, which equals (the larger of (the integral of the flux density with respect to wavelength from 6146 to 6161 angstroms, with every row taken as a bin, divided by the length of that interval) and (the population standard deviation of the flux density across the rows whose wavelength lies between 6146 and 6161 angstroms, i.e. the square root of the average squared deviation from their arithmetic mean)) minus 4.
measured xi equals 3.49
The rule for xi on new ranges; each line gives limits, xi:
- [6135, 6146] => 3.30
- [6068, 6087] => 3.19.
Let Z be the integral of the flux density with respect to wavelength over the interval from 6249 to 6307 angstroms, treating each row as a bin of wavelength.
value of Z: 365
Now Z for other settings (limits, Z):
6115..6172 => 391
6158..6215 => 352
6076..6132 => 394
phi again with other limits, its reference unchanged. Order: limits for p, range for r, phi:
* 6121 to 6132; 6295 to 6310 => 0.042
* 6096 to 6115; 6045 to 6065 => 0.062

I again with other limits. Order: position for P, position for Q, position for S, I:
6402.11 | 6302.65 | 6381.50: -6.8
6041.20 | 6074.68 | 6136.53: 3.2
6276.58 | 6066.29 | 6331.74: 3.0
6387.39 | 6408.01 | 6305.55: 2.7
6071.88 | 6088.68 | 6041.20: 20.5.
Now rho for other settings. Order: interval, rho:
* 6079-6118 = 0.76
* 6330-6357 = 0.25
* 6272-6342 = 0.44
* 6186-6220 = 0.52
